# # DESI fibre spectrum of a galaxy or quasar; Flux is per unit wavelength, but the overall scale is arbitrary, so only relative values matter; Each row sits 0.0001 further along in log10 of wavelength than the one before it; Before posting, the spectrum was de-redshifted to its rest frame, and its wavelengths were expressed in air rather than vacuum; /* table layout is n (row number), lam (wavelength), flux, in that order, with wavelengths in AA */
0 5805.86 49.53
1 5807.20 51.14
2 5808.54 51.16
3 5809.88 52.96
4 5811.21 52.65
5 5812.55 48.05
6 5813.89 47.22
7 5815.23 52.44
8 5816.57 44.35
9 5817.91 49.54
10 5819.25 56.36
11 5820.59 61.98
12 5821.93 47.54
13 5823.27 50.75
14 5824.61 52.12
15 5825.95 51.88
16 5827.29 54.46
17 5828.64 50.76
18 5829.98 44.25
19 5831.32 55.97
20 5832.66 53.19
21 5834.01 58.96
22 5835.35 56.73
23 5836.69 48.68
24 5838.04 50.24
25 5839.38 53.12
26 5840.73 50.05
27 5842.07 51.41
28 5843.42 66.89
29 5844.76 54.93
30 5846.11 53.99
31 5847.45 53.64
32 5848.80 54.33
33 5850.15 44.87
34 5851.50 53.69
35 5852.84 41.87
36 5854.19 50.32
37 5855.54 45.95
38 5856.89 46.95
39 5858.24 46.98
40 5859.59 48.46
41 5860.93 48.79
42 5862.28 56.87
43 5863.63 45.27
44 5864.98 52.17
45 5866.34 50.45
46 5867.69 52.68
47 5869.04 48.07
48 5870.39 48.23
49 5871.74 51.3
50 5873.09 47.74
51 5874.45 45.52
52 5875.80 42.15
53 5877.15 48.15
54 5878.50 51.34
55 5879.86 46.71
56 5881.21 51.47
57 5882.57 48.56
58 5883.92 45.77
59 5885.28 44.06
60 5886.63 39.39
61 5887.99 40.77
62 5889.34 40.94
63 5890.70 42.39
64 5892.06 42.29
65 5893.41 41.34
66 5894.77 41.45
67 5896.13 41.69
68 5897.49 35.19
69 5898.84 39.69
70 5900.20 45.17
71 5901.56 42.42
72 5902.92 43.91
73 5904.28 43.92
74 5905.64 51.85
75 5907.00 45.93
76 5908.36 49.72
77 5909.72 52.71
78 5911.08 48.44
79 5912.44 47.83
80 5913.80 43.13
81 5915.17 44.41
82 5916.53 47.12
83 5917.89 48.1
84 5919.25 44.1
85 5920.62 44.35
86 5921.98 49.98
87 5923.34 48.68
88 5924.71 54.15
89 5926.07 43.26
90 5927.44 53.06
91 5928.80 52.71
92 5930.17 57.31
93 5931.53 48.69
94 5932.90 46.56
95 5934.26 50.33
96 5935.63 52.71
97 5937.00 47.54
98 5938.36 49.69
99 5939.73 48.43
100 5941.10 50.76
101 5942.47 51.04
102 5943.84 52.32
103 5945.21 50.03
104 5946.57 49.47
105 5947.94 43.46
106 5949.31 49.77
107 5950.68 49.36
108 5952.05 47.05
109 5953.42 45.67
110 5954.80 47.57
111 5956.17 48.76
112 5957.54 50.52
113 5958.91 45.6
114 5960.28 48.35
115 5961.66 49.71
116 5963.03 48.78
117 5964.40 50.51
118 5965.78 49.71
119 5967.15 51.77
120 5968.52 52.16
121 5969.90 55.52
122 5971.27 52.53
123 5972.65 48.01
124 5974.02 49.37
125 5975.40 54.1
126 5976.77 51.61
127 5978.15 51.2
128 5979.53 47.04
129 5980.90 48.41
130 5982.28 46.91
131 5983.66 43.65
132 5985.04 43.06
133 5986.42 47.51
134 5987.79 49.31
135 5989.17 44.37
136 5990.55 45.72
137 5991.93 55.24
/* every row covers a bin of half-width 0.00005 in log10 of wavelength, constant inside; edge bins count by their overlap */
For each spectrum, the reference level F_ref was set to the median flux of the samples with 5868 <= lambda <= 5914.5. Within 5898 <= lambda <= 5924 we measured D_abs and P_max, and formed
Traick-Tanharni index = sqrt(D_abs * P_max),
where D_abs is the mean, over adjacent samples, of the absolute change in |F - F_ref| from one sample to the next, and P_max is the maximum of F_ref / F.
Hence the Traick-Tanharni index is 1.64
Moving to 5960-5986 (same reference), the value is 1.43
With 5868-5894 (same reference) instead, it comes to 1.61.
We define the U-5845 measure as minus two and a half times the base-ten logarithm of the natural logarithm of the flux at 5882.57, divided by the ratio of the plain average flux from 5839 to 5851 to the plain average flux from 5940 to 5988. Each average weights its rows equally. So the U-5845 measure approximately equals -1.38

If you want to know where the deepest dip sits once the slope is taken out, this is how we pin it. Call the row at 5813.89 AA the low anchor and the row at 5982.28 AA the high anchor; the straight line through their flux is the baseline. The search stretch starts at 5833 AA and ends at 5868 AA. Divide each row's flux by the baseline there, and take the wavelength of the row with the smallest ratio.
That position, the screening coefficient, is 5852.84 AA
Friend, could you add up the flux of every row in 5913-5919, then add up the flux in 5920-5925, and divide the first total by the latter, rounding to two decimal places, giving 0.93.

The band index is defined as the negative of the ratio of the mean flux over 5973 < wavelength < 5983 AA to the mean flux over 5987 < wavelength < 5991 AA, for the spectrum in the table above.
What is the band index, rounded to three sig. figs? -1.07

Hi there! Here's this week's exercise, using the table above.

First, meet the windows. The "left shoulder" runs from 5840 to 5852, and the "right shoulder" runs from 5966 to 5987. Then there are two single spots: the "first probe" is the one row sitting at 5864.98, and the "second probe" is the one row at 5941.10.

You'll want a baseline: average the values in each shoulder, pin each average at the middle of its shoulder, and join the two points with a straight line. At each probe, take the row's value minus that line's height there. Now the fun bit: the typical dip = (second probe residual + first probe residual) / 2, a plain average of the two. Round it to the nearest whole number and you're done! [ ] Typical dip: 0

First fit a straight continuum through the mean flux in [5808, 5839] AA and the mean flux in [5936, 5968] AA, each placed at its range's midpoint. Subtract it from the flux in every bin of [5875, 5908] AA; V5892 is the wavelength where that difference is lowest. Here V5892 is 5897.49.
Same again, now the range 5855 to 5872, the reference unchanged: 5863.63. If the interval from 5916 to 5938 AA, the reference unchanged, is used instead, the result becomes 5926.07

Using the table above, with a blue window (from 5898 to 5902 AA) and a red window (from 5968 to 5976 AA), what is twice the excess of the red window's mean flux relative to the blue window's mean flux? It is 19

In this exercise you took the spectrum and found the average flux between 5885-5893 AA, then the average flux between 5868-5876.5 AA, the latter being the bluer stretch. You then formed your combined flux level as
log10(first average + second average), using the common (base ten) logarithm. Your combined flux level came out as 1.95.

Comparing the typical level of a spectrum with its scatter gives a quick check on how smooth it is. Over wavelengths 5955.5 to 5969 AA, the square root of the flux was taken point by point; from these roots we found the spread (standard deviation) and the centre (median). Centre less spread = 6.92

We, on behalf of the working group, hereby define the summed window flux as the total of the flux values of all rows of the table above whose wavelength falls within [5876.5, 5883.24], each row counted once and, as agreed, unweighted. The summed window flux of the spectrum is 246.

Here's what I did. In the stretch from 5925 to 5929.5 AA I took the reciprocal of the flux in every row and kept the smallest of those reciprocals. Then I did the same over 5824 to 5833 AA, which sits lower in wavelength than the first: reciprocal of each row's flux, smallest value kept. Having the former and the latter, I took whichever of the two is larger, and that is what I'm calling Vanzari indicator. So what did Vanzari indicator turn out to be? 0.0188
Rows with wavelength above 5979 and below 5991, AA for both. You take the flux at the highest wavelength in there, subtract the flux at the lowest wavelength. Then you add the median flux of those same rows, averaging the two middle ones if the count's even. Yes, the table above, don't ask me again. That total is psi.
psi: 45.6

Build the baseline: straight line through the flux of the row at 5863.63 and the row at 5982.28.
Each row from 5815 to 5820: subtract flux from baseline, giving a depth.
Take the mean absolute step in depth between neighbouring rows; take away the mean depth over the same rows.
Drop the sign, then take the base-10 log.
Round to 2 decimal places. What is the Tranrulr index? 1.11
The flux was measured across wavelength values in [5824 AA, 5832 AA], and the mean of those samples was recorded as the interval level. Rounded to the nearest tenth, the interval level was 51.6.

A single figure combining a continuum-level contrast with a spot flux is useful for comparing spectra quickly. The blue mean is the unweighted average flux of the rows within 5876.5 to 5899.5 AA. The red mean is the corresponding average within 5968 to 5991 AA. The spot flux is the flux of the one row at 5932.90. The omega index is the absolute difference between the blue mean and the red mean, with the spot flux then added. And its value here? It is 51.8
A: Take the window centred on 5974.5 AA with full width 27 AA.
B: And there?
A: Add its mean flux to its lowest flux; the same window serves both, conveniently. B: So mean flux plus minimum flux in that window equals 92.6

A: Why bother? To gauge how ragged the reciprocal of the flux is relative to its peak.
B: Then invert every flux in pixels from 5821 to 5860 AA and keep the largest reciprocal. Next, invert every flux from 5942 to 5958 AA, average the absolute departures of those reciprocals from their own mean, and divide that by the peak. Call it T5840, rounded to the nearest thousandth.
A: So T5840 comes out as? 0.034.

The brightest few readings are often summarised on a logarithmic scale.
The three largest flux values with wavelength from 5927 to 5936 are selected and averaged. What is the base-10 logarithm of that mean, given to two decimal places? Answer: 1.74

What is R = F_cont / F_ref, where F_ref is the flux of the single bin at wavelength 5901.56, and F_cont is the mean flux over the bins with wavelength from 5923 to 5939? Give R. 1.19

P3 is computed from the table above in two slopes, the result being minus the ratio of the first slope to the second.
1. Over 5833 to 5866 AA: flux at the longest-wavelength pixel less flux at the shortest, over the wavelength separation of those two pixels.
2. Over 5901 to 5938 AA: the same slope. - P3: 1.5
